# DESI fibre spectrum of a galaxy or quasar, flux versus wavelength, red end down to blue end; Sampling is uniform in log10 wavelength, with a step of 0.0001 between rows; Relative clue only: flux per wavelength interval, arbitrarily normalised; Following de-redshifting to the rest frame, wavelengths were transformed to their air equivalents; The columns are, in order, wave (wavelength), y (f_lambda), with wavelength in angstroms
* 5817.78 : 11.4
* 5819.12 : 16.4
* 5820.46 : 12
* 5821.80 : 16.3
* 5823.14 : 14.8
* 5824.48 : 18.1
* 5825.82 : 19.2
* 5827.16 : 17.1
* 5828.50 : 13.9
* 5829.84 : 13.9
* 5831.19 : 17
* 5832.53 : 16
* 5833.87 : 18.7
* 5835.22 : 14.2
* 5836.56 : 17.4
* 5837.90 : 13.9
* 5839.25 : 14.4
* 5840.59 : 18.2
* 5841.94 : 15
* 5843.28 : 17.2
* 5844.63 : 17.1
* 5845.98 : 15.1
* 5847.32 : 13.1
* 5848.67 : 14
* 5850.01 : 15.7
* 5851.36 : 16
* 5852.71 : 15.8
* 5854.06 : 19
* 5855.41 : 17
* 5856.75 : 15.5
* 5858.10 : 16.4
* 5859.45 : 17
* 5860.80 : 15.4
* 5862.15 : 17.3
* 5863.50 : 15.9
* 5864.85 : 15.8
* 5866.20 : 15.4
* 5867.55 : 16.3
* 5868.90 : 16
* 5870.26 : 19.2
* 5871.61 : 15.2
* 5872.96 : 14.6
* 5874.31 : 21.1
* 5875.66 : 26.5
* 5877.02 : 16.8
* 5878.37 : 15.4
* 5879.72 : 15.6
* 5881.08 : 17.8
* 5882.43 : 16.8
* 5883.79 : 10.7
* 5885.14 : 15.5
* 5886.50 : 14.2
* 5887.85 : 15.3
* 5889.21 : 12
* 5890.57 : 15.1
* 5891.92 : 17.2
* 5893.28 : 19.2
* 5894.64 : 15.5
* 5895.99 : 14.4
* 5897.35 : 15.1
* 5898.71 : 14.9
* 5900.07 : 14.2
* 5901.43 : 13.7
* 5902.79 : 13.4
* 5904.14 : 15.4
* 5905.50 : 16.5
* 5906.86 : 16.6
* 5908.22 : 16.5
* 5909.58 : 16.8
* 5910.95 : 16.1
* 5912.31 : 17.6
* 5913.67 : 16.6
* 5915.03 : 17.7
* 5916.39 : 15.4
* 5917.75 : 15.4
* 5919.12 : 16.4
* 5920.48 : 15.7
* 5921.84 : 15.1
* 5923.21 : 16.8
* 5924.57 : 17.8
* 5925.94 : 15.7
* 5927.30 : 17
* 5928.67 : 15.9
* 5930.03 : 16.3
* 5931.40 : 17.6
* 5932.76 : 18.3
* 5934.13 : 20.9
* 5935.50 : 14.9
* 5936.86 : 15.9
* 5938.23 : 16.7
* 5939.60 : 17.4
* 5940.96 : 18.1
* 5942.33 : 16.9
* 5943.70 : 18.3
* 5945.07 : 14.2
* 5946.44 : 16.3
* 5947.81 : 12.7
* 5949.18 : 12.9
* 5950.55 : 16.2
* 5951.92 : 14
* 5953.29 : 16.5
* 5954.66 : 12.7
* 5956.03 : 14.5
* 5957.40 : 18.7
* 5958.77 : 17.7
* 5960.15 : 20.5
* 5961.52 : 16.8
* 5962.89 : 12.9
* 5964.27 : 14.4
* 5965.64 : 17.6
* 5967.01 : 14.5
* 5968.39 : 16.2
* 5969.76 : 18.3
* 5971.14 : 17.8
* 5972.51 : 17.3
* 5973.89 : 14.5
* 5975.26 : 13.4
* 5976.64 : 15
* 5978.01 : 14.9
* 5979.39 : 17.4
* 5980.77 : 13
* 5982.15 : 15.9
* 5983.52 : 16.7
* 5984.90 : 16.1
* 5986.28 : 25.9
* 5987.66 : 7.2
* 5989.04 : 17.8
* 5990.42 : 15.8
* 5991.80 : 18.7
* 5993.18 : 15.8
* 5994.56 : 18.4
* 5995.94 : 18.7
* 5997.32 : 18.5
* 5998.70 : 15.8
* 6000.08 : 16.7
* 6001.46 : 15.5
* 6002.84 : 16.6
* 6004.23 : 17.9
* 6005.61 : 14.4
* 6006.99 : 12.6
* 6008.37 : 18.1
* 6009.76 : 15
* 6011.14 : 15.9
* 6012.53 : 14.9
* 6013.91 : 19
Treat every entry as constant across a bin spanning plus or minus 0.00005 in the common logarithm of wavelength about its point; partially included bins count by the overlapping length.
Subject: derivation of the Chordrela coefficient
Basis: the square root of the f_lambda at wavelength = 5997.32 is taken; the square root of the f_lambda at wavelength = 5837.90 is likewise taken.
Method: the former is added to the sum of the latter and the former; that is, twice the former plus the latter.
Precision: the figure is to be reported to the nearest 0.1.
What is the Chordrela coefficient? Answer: 12.3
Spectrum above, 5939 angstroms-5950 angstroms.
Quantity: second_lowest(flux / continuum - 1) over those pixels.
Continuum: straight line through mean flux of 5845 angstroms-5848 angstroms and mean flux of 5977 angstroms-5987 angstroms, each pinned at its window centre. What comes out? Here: -0.21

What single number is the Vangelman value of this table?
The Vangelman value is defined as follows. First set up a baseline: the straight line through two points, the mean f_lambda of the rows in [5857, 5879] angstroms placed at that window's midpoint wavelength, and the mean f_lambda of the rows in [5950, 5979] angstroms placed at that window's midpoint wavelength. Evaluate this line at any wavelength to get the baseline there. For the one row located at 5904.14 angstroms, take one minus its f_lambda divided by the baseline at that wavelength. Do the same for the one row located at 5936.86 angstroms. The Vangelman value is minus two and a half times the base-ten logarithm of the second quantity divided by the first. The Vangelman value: 1.3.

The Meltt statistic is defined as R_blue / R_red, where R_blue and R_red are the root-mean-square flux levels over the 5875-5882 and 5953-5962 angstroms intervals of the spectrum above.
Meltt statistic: 1.11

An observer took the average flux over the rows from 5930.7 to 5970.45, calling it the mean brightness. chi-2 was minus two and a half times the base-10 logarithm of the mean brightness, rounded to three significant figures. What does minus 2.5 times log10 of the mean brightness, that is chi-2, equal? -3.03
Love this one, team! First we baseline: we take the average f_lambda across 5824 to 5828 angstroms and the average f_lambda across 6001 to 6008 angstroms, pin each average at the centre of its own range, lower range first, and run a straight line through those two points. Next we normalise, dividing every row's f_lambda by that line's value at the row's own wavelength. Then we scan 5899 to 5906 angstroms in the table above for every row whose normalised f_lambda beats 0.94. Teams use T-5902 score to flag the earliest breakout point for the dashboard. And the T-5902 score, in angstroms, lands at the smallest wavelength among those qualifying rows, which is 5905.50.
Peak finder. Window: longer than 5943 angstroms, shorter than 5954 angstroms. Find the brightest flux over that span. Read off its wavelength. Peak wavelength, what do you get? 5943.70 angstroms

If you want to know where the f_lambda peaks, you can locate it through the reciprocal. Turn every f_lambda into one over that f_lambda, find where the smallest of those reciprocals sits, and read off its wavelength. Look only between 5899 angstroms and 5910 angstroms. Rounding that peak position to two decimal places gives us 5909.58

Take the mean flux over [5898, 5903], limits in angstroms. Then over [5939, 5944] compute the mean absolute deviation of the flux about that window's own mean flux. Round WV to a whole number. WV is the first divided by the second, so 27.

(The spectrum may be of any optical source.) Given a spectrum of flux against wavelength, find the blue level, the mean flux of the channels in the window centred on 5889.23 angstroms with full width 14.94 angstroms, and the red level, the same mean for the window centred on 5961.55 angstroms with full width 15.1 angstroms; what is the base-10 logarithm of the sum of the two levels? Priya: 1.49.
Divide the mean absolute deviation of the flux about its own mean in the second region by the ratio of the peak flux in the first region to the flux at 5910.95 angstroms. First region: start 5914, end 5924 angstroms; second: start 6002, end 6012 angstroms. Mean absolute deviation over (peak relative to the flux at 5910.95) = 1.39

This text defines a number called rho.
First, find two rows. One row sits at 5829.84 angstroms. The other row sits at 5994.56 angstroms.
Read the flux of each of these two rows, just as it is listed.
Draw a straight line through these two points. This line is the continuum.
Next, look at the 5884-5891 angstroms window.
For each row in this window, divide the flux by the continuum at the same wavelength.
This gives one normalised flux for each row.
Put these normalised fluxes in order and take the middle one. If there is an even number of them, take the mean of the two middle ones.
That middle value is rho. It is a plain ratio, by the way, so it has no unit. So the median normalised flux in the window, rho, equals 0.97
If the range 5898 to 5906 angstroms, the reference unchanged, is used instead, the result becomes 0.92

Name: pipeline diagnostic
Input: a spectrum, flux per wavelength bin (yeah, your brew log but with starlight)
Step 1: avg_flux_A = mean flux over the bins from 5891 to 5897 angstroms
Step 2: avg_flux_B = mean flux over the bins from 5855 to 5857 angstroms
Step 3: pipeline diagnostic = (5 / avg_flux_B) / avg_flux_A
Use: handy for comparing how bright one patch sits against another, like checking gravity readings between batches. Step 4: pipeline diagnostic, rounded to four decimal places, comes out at 0.0186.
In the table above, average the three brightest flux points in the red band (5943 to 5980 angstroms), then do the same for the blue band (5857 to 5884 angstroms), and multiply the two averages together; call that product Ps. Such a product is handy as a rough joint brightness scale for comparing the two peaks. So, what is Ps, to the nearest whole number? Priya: 427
